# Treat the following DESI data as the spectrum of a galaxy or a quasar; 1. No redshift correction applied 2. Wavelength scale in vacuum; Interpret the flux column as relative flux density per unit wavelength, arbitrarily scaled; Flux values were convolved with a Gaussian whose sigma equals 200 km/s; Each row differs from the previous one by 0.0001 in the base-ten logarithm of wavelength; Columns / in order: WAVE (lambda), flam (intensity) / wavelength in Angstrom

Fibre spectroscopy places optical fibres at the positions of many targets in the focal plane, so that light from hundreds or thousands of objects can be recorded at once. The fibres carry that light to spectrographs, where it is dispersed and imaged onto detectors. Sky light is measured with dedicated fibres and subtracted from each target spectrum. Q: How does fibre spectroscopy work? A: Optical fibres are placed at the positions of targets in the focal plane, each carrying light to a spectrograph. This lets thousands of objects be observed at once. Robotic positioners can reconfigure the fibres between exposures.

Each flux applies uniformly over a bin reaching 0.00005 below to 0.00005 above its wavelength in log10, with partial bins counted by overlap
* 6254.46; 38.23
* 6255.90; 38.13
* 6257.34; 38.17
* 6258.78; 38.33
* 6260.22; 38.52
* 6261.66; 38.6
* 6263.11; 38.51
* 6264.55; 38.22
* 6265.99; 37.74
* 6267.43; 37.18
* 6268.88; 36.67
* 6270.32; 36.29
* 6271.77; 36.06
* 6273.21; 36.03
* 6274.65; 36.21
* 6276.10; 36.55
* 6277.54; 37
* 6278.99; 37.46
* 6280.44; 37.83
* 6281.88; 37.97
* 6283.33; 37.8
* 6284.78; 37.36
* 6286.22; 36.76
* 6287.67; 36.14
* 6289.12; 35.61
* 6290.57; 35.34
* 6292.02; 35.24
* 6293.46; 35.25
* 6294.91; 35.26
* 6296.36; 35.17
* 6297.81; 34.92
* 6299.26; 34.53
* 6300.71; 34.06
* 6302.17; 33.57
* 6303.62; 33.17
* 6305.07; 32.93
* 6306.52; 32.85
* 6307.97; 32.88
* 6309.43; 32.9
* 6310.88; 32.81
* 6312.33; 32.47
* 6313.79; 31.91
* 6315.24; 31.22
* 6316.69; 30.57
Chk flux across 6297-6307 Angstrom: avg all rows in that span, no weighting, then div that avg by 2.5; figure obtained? 13.5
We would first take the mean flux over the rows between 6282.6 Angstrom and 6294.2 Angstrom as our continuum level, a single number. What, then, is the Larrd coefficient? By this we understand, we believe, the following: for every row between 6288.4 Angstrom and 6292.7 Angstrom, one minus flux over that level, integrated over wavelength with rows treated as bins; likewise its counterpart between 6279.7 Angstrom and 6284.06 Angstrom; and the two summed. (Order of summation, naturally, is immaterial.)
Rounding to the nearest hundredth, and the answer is -0.11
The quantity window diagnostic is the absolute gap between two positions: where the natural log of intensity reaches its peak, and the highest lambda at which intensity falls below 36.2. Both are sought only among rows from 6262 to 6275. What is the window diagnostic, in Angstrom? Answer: 10.1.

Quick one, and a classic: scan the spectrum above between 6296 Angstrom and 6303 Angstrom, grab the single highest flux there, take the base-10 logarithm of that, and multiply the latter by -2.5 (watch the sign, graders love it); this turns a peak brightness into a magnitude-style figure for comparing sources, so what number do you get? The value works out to -3.87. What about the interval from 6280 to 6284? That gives -3.95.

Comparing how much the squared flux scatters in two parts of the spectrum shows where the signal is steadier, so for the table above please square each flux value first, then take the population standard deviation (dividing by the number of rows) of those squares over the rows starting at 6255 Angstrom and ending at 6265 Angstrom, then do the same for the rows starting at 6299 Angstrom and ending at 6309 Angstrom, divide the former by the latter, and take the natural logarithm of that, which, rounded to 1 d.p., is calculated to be -1.1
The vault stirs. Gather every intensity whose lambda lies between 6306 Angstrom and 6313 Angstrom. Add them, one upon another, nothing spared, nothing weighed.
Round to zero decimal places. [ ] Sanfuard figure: 164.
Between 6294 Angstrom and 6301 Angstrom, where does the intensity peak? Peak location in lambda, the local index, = 6294.91 Angstrom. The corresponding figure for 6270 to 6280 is 6278.99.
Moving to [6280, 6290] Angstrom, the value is 6281.88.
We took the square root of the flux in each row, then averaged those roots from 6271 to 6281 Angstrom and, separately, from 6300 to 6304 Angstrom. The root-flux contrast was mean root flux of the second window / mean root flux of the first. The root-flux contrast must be 0.956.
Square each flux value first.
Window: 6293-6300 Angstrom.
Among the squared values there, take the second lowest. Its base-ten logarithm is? 3.09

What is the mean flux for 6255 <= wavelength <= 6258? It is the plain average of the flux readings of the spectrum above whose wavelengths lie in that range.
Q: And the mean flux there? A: 38.2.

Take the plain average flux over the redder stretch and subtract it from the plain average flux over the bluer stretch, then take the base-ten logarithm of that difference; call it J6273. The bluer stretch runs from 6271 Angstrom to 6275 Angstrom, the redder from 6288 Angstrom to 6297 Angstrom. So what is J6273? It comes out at -0.1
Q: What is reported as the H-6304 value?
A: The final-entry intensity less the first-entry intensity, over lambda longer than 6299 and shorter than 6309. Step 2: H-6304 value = -1.65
